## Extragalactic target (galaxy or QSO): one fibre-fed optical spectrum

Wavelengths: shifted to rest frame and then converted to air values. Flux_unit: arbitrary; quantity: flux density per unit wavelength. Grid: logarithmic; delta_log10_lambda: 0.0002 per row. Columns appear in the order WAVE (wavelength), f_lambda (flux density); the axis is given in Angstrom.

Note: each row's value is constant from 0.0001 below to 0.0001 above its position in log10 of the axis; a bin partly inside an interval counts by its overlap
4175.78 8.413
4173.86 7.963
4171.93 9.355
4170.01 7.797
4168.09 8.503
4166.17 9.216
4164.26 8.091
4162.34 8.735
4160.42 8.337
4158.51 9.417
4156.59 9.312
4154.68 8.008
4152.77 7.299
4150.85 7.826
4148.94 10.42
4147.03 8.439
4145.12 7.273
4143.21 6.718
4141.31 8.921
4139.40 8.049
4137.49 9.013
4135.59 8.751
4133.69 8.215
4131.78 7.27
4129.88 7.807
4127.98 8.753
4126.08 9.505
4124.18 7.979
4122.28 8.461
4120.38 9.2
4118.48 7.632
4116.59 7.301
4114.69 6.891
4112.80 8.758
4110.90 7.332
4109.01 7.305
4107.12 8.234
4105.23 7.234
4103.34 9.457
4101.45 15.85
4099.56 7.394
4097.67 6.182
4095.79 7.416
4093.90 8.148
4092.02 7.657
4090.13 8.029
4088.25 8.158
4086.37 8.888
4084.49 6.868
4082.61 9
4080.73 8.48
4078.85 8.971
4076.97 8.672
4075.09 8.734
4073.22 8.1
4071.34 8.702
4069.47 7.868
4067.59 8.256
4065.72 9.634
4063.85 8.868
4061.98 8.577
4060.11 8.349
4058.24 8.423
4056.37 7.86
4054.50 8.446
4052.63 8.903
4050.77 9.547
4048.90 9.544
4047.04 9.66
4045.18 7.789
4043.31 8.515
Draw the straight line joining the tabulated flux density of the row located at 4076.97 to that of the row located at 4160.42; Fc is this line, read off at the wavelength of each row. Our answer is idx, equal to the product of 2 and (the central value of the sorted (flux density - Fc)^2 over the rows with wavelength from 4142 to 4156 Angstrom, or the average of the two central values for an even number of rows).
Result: 2.3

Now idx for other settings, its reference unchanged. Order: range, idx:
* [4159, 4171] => 0.2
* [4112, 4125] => 1.0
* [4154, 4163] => 0.3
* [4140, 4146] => 2.5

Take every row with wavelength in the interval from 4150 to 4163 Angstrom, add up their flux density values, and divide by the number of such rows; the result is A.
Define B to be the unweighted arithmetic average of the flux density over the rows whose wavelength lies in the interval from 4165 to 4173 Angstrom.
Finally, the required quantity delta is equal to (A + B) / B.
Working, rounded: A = 8.4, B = 8.7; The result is 1.97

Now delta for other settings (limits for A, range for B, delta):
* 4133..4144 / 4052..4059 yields 1.98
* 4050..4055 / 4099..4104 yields 1.82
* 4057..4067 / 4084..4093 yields 2.11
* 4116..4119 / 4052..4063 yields 1.89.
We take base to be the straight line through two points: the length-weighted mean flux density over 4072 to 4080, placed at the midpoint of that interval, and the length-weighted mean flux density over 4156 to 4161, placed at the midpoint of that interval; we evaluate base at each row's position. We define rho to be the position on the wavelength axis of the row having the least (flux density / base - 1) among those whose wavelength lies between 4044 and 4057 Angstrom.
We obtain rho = 4045.18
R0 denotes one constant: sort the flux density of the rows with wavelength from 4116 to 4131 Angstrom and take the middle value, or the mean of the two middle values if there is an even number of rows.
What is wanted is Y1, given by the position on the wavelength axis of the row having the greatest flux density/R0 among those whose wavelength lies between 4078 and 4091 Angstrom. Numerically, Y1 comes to 4082.61 Angstrom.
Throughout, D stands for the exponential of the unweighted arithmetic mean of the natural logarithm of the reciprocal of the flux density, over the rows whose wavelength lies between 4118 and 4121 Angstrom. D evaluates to 0.119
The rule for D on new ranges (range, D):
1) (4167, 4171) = 0.123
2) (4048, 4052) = 0.105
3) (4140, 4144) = 0.129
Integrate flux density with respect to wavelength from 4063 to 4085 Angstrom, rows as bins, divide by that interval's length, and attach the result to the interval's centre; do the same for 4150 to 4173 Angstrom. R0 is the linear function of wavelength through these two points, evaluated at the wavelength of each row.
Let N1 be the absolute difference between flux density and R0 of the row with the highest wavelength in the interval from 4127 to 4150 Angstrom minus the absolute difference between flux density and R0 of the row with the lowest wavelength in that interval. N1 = 1.68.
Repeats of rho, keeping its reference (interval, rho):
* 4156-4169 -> 4164.26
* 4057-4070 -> 4069.47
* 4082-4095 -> 4084.49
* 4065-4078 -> 4069.47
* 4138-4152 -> 4143.21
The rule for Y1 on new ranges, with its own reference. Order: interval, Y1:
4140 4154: 4148.94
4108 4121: 4120.38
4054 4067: 4065.72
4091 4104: 4101.45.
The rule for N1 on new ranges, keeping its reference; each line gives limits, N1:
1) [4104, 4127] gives -0.30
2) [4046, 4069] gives -0.81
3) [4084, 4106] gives -0.38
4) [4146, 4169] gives -0.04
